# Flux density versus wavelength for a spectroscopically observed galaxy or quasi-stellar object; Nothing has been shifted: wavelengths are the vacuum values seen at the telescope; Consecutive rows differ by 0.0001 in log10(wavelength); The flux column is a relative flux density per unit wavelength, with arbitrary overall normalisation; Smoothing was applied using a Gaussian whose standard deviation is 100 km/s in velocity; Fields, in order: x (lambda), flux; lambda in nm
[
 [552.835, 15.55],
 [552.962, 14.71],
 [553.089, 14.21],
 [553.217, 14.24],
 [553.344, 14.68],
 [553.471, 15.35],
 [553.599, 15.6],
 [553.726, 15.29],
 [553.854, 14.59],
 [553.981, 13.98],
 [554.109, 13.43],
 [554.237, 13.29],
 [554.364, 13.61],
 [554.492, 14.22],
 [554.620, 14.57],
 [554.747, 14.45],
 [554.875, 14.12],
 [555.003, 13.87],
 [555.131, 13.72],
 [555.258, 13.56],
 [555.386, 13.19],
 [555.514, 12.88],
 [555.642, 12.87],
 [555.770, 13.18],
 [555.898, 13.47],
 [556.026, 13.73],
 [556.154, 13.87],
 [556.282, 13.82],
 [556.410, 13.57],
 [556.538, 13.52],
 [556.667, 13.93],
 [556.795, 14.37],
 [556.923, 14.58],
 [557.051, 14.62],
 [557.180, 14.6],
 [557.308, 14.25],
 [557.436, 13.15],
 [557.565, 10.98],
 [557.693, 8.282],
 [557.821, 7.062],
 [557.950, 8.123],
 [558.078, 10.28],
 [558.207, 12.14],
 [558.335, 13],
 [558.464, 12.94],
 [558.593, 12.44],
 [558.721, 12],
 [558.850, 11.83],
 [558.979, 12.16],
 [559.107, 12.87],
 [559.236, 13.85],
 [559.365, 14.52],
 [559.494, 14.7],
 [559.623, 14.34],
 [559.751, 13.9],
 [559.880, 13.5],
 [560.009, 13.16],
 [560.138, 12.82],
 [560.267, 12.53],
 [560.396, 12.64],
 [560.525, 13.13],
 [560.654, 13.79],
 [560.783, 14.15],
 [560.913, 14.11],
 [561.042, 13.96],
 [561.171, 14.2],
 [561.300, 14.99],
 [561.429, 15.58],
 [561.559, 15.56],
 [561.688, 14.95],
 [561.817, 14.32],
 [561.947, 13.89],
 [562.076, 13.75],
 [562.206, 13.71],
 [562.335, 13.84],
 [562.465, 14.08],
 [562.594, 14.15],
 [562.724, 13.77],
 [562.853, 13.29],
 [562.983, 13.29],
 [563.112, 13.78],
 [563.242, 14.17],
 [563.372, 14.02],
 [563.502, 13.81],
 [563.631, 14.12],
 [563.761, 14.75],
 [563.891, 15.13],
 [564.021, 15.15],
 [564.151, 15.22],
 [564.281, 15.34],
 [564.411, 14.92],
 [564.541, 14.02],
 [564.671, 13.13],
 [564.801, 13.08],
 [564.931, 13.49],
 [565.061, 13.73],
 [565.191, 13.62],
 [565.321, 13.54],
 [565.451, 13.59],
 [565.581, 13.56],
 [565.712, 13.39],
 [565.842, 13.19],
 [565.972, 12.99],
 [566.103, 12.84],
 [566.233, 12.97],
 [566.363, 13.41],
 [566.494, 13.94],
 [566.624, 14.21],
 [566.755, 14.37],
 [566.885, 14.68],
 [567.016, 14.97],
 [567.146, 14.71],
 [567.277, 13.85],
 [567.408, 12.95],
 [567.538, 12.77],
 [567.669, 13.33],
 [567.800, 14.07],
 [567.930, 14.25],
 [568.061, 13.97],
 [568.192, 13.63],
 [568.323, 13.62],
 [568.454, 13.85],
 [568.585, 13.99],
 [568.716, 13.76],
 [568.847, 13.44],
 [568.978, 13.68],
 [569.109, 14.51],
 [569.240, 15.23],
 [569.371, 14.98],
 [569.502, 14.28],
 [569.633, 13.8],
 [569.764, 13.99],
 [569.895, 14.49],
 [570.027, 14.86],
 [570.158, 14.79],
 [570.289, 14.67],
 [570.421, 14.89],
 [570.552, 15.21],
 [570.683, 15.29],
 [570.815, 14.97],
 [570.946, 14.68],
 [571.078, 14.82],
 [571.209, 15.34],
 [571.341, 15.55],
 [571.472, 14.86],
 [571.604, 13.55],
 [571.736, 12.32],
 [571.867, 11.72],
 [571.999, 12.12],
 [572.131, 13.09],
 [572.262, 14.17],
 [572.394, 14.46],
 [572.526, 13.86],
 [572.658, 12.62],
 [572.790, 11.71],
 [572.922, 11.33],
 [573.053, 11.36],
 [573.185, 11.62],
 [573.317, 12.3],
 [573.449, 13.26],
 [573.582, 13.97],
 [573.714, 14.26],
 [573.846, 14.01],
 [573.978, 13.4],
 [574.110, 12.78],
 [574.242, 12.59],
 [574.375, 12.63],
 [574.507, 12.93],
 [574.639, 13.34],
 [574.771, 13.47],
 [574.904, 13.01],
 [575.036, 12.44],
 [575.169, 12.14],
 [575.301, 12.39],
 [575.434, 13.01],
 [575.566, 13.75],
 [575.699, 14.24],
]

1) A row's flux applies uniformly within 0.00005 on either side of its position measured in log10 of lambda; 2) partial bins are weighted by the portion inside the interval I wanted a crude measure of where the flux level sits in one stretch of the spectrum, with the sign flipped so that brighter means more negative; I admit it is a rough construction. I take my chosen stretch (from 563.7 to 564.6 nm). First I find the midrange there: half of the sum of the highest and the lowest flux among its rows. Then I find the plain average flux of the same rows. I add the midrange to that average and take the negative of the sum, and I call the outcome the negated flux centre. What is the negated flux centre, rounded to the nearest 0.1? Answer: -29.6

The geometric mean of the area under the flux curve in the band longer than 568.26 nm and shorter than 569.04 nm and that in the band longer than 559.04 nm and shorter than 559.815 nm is 10.8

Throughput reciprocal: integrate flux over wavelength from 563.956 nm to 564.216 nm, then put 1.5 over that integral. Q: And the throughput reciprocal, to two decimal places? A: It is 0.38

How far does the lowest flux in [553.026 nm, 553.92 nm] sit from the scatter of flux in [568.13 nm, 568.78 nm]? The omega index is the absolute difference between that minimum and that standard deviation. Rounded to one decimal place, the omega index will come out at 14.1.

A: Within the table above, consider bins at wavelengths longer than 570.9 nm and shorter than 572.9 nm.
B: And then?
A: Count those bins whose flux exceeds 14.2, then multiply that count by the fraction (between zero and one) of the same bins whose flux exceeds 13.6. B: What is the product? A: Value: 3.2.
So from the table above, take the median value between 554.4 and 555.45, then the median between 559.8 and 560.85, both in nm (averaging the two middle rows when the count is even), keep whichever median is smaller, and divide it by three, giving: 4.38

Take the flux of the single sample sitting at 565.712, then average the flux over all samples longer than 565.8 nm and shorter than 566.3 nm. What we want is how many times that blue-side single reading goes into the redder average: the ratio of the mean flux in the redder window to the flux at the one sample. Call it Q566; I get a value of 0.97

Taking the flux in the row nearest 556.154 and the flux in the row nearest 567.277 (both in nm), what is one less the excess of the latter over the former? 1.02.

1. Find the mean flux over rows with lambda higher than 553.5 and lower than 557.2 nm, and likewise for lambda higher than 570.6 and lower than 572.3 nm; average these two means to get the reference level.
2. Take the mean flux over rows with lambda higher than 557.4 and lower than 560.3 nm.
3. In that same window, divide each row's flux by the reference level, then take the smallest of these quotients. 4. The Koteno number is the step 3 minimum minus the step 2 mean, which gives -11.7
